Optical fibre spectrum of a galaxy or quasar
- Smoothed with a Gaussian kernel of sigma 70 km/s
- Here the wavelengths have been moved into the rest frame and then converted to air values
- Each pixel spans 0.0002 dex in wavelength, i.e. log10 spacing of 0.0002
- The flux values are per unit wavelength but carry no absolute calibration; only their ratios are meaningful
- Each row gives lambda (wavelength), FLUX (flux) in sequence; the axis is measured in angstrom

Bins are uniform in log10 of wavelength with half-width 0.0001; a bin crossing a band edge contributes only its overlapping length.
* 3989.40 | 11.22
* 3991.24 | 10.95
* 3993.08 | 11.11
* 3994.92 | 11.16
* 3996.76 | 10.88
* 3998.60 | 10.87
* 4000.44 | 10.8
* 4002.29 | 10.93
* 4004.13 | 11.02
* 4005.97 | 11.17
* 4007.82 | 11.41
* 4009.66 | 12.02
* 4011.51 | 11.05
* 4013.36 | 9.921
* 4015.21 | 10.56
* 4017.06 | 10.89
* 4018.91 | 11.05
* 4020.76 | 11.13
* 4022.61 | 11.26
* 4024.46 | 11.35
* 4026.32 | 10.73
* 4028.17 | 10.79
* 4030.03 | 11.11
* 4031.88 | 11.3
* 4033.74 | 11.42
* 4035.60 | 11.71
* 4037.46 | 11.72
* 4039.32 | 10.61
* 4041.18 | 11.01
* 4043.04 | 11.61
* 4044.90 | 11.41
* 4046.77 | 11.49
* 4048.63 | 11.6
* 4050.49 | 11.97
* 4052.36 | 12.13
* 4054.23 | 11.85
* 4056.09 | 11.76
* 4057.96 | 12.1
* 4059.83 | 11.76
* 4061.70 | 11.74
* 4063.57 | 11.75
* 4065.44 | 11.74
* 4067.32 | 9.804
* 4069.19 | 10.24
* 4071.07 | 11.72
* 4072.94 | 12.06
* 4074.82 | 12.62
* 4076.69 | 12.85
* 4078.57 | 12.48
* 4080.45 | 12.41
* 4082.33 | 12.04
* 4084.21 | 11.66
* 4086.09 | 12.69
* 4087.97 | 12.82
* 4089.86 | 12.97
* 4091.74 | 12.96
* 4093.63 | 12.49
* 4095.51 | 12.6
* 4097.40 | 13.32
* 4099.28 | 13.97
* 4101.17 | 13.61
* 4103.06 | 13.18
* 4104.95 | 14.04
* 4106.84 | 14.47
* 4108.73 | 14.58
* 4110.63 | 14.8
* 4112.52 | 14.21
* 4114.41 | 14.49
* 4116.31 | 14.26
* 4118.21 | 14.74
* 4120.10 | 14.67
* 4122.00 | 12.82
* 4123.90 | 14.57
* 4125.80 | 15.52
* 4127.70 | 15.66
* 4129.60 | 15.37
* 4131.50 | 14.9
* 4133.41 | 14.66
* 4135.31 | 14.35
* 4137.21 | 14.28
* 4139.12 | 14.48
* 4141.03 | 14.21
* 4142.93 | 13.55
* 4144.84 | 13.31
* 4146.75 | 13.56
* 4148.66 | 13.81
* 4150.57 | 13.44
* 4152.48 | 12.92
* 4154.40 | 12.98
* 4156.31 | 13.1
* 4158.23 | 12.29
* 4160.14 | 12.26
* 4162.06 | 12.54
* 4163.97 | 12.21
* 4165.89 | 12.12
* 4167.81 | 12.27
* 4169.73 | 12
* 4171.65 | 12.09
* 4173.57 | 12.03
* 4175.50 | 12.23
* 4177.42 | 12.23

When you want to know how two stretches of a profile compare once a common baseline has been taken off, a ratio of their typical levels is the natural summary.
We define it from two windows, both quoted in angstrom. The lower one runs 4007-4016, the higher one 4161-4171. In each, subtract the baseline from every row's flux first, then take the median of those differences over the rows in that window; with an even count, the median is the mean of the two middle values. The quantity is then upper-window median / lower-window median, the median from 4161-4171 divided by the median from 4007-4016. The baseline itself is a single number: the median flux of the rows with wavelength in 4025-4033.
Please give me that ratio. 12.6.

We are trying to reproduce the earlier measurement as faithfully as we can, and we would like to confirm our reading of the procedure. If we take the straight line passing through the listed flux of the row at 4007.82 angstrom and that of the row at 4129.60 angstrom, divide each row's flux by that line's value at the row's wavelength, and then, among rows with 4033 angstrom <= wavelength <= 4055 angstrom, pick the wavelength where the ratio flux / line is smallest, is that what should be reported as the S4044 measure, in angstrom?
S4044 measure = 4039.32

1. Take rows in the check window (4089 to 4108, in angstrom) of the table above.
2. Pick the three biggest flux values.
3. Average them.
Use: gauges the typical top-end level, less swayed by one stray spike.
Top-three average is 14.2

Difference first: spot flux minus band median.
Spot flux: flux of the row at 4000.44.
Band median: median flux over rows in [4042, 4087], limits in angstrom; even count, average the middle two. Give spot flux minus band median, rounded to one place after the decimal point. -1.0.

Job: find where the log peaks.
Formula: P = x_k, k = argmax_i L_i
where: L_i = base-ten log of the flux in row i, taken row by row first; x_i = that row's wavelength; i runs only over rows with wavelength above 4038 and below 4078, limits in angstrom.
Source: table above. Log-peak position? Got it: 4076.69 angstrom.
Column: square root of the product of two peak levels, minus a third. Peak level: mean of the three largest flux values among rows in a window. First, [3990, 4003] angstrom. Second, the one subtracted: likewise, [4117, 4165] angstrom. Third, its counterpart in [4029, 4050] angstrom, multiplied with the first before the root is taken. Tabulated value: -4.1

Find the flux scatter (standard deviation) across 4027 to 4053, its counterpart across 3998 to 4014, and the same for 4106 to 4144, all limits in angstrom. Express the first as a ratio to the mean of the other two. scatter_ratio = 0.7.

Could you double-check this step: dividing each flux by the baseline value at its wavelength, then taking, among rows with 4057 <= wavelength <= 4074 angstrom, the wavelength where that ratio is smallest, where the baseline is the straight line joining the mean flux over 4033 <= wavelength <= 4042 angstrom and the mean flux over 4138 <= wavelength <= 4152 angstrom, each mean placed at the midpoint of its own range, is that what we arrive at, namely 4067.32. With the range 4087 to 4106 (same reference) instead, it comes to 4093.63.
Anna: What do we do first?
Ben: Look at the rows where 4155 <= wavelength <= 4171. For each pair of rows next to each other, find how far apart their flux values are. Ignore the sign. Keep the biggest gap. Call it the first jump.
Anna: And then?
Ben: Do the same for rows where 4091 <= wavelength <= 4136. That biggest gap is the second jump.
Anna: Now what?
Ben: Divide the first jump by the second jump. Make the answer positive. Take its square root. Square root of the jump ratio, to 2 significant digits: 0.66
